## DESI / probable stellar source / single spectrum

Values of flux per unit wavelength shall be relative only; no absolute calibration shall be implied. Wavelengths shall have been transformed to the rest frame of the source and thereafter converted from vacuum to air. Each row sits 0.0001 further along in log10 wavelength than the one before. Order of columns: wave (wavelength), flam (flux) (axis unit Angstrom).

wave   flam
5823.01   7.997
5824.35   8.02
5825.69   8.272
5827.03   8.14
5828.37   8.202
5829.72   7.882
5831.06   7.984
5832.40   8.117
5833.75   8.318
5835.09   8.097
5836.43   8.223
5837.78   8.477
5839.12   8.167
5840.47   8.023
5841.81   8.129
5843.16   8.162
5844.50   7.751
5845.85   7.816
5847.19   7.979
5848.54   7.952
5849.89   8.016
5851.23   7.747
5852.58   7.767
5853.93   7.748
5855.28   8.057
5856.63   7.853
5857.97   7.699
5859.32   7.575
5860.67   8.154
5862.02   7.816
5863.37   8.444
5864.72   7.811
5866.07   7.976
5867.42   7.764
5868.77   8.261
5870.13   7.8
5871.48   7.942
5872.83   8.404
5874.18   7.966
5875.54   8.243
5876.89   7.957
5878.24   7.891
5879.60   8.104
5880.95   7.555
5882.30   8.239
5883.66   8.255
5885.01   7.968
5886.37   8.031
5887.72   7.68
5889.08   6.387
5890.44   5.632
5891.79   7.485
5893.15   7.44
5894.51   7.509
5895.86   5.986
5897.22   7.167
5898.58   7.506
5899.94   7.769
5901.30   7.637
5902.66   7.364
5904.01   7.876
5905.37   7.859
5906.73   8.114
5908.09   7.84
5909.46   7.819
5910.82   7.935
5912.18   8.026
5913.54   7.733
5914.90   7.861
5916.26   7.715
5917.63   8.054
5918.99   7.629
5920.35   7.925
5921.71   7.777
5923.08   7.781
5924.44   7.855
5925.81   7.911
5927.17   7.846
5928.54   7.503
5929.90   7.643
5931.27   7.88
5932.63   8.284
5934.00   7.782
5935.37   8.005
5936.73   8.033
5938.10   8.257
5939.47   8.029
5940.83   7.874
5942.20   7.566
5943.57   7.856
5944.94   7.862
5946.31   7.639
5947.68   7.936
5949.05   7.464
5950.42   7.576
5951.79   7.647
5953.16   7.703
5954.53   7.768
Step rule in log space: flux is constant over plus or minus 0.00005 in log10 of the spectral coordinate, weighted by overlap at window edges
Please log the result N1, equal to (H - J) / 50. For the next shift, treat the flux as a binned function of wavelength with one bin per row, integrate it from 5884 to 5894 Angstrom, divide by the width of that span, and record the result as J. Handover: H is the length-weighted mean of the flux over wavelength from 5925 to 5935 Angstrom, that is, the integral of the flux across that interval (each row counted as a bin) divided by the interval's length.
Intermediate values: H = 7.84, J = 7.27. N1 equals 0.011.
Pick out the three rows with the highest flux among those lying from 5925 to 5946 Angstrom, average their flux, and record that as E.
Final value 8.19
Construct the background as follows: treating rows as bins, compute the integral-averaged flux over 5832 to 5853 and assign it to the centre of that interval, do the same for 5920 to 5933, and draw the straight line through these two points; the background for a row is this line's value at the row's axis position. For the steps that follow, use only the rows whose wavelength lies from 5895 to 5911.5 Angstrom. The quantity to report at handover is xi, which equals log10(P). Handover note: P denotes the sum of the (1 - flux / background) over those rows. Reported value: -0.3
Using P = 0.48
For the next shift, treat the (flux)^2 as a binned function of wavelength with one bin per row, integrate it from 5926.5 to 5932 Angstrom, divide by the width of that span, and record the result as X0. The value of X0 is 59.7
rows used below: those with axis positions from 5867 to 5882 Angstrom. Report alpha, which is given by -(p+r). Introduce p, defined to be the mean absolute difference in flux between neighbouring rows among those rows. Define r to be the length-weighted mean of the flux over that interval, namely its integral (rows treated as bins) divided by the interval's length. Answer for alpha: -8.34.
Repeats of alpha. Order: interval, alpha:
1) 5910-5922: -8.09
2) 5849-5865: -8.19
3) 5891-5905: -7.86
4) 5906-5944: -8.08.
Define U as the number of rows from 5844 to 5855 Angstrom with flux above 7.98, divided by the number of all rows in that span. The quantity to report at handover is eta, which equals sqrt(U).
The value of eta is 0.4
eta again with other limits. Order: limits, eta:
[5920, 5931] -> 0.0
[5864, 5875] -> 0.5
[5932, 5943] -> 0.8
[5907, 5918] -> 0.5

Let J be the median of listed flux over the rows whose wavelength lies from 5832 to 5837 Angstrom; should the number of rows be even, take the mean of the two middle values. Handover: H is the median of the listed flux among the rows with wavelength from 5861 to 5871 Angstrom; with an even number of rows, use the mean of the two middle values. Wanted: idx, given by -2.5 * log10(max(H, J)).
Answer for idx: -2.281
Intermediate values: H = 7.8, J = 8.17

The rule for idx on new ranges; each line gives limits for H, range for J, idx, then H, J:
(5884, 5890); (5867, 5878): -2.252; 7.8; 7.96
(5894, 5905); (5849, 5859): -2.226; 7.5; 7.77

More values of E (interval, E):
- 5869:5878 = 8.20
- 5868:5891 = 8.31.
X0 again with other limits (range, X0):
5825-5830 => 66.3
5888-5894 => 47.1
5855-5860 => 60.6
